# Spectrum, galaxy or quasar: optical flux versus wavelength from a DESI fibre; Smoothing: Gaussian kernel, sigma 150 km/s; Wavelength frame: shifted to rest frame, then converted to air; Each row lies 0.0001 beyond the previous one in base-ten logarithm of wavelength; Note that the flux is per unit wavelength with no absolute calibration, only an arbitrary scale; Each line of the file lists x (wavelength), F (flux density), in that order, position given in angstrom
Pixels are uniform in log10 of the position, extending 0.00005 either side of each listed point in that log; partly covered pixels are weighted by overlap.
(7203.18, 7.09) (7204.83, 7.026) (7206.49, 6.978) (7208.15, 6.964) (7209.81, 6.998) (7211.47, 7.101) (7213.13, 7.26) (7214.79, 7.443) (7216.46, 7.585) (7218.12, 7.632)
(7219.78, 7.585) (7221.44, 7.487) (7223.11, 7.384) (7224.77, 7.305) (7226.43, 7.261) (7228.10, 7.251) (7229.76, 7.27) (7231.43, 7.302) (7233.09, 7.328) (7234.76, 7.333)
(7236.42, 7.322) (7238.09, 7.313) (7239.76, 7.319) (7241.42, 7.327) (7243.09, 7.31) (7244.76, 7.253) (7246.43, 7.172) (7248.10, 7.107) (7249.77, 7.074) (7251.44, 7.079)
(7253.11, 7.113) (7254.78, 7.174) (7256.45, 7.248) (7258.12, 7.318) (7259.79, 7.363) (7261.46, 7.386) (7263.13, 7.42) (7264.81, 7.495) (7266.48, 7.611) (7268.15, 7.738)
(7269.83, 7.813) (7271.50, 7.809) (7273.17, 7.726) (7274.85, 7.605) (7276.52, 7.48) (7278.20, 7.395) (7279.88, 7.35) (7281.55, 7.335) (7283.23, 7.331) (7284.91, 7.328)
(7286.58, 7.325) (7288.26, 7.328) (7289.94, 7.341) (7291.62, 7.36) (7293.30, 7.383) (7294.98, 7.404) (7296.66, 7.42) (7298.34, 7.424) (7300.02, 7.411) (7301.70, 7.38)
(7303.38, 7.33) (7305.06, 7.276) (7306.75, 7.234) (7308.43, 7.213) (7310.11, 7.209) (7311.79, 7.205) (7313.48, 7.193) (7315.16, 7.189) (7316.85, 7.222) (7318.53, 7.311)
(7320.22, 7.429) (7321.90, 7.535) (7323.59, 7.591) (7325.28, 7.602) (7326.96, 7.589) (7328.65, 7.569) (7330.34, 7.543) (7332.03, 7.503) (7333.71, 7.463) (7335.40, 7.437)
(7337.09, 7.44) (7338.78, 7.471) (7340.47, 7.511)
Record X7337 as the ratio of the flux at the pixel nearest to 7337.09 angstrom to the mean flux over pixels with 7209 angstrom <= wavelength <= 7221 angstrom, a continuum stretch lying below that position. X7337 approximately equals 1.01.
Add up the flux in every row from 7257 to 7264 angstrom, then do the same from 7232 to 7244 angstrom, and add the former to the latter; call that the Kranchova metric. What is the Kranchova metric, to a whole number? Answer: 81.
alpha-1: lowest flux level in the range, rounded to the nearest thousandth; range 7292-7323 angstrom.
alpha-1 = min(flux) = 7.189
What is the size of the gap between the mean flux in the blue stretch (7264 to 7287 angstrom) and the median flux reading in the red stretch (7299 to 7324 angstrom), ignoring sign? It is 0.25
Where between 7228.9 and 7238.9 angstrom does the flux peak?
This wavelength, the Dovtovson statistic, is 7234.76 angstrom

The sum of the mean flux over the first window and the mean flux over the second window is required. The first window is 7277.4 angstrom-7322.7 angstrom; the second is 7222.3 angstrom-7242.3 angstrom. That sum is 14.6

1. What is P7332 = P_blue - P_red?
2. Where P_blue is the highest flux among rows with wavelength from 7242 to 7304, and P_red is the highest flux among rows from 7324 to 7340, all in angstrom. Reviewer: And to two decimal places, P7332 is 0.21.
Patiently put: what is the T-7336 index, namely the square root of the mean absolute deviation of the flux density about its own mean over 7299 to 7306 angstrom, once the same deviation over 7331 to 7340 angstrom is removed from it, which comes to 0.16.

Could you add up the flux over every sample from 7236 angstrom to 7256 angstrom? 86.6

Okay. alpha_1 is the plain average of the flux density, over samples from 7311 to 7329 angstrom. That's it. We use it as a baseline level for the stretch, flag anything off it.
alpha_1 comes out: 7.40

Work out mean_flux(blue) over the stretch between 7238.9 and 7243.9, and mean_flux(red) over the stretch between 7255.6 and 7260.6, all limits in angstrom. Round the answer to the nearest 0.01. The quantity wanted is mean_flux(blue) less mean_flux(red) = 0.01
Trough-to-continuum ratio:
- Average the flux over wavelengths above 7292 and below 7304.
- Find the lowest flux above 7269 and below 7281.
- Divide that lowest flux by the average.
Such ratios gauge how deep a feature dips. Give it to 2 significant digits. 0.99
